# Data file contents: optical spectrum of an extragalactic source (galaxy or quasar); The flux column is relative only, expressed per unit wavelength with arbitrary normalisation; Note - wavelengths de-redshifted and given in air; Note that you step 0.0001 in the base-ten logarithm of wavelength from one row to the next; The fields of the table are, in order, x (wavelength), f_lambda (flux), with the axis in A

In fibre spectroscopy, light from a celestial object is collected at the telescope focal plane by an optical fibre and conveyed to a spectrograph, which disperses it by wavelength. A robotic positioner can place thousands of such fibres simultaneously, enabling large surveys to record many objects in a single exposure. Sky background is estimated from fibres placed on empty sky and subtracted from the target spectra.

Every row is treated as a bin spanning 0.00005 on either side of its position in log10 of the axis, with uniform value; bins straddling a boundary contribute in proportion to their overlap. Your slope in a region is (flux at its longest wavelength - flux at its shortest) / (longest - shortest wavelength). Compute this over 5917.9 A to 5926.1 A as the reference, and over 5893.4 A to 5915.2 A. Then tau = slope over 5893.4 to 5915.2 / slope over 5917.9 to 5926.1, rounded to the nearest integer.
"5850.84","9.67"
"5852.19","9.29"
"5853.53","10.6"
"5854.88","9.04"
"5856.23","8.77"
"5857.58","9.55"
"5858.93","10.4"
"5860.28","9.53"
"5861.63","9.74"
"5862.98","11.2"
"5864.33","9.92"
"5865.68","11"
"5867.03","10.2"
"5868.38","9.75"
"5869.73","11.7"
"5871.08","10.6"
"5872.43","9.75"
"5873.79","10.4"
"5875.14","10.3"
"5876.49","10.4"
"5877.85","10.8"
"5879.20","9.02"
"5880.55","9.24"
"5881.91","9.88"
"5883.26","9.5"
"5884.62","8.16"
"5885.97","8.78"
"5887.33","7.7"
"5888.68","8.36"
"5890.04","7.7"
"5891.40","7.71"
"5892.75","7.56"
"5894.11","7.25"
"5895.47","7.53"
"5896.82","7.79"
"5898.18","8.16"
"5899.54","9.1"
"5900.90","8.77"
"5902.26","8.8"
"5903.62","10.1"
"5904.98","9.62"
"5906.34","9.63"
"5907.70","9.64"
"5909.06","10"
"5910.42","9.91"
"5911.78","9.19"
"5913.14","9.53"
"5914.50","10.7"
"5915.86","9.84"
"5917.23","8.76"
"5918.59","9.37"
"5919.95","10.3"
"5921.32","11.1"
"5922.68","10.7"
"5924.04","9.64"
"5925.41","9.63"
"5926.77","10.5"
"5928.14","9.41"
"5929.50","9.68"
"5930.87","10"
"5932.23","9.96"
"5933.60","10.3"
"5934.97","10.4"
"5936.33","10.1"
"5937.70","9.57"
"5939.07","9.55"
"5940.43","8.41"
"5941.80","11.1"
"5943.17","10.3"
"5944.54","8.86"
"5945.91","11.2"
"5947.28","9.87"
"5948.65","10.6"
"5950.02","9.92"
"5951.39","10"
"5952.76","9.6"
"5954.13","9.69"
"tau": 4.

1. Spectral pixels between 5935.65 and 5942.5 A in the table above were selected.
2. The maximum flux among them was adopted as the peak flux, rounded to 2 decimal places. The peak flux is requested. 11.10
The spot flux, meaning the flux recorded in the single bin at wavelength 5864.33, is 9.92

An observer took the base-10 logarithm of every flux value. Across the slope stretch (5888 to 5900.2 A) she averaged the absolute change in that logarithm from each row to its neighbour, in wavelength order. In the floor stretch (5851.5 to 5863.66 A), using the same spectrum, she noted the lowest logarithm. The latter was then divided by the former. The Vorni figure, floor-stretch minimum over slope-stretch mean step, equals 47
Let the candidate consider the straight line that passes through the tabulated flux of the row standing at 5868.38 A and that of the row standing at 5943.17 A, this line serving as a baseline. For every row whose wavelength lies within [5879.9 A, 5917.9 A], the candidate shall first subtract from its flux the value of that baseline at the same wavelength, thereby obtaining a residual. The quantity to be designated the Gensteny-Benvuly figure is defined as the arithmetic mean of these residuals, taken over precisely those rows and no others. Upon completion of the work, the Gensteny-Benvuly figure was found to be -1.08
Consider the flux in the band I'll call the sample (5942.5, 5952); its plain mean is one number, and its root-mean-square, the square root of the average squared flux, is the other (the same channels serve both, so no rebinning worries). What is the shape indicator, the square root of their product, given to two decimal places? 10.12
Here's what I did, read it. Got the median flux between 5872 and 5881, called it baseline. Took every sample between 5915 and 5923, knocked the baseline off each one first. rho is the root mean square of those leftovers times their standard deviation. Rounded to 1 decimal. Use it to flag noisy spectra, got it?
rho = 0.7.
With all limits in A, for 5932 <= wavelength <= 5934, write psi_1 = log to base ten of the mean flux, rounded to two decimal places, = 1.01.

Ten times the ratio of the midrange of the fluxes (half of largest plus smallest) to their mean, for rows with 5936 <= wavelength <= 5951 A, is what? 9.9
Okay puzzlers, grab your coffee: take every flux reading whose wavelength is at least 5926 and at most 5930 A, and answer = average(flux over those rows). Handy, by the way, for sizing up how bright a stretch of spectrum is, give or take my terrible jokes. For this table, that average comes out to 9.9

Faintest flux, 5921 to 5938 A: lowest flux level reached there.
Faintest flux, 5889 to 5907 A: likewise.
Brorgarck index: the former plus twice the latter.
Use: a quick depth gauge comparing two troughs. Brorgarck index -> 23.9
